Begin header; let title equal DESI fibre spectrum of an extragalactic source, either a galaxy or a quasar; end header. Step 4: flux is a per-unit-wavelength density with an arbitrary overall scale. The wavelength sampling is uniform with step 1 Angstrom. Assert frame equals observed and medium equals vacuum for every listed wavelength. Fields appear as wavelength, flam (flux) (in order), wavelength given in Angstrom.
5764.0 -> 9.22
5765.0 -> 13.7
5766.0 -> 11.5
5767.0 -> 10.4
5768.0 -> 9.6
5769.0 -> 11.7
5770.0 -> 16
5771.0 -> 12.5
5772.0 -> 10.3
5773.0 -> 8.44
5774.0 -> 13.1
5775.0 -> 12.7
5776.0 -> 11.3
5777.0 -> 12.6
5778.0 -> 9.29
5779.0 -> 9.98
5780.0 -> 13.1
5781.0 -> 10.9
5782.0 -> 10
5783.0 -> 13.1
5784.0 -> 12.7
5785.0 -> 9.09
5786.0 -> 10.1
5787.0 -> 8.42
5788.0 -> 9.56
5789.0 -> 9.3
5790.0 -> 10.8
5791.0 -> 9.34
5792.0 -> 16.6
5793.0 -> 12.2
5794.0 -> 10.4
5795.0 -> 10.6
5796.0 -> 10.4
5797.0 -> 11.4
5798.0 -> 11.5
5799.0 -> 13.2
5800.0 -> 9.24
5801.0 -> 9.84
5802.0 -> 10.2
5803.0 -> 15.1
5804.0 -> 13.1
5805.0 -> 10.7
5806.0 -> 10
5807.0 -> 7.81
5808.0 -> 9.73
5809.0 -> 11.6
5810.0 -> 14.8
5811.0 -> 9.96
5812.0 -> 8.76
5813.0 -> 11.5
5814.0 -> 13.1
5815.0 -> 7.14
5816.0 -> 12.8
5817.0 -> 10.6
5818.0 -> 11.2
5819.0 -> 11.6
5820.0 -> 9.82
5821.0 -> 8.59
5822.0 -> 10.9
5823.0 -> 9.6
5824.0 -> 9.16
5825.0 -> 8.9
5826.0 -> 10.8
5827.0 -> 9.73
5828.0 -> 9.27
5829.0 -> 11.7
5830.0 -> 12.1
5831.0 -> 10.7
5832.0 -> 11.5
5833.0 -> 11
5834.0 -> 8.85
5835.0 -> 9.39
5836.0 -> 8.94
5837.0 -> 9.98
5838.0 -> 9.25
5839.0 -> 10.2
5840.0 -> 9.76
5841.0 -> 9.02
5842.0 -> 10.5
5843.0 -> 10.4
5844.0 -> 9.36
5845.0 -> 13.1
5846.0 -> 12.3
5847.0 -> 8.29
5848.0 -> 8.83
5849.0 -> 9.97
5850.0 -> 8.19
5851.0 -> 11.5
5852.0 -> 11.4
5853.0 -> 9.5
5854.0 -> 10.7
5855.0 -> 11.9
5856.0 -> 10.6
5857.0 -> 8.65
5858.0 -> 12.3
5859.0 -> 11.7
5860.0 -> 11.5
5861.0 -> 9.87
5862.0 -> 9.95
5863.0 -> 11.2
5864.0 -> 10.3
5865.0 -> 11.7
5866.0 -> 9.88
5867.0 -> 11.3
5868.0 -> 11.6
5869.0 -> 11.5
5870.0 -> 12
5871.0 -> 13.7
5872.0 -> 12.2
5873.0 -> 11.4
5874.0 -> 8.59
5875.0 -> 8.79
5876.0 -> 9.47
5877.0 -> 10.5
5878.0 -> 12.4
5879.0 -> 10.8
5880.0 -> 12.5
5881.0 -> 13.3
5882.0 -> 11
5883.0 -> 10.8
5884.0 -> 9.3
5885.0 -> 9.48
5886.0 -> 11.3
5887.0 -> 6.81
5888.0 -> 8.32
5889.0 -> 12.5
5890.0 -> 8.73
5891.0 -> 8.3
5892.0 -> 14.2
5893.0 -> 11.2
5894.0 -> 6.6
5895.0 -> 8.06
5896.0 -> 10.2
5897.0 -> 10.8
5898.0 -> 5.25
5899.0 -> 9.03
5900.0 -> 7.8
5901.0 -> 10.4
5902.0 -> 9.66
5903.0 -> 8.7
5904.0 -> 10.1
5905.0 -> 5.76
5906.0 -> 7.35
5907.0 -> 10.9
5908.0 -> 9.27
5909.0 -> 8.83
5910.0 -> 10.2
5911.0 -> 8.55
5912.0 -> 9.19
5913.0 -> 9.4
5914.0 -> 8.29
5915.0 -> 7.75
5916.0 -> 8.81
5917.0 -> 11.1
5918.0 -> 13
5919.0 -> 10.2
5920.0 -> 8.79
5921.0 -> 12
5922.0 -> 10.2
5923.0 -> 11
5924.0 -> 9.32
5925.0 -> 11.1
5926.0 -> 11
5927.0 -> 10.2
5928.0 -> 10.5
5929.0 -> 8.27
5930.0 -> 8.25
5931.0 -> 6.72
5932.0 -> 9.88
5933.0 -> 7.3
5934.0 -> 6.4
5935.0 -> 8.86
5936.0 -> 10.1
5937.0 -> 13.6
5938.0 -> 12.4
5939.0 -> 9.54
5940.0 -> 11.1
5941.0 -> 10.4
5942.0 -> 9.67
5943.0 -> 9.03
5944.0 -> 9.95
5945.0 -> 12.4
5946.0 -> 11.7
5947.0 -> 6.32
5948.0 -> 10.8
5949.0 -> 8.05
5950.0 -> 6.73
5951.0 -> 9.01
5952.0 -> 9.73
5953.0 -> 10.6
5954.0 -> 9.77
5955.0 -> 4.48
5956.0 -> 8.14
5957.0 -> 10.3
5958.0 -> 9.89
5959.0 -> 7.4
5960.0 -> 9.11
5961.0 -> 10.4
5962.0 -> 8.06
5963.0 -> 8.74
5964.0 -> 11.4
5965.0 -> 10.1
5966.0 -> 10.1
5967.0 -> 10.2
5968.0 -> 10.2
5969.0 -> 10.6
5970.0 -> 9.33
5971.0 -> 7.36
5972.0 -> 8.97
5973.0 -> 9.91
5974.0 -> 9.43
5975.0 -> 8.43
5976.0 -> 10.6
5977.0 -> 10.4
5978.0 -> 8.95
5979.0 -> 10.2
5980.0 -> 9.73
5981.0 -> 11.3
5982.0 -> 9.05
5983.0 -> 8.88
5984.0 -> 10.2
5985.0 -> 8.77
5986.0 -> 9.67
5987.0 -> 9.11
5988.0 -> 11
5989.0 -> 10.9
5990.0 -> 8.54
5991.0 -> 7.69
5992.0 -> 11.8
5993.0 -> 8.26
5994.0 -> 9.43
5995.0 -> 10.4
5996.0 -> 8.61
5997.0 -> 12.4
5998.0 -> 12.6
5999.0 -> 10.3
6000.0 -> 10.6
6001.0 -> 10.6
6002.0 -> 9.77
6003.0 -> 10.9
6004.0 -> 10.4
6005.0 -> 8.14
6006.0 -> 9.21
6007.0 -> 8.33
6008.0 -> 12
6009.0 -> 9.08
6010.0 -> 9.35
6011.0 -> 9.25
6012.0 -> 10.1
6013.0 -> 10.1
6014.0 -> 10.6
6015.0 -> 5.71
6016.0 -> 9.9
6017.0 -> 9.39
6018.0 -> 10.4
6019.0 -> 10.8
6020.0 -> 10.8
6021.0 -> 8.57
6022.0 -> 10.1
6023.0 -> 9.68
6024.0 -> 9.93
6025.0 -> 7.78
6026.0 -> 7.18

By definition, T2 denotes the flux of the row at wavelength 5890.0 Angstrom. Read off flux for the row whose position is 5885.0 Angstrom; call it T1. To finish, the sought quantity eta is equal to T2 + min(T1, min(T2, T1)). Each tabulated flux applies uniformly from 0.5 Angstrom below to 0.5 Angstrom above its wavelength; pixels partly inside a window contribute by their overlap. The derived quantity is 17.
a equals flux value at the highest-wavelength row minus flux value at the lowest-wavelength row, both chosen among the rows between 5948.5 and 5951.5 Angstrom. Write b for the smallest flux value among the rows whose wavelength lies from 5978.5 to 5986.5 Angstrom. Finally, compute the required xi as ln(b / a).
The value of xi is 2.2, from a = 1.0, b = 8.77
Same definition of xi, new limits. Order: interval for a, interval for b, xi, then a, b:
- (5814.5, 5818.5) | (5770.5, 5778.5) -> 0.7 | 4.1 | 8.44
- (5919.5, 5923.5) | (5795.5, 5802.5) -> 1.4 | 2.2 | 9.24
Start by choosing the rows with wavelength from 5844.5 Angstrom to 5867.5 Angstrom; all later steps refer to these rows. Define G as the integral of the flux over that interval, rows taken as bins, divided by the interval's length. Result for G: 10.6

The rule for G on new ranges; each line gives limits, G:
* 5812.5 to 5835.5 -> 10.4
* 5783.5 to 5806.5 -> 11.0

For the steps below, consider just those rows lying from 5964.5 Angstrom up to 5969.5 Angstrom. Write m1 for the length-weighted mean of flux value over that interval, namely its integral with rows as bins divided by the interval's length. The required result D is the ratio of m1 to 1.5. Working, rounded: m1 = 10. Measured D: 6.8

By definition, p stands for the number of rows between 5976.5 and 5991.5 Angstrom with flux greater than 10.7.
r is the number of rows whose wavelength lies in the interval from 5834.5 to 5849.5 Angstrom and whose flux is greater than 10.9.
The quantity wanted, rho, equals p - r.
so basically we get 1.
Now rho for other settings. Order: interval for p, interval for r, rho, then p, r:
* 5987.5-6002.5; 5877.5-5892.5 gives -2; 5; 7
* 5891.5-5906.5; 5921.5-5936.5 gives 0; 3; 3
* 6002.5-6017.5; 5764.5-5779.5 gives -7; 2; 9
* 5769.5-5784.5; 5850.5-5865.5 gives 2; 10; 8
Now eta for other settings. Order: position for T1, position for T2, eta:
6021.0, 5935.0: 17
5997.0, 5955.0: 9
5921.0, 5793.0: 24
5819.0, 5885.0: 19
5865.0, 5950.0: 13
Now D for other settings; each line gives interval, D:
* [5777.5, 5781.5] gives 7.2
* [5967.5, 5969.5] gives 6.9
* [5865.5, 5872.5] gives 7.8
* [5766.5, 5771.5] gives 8.0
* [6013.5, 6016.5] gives 5.8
